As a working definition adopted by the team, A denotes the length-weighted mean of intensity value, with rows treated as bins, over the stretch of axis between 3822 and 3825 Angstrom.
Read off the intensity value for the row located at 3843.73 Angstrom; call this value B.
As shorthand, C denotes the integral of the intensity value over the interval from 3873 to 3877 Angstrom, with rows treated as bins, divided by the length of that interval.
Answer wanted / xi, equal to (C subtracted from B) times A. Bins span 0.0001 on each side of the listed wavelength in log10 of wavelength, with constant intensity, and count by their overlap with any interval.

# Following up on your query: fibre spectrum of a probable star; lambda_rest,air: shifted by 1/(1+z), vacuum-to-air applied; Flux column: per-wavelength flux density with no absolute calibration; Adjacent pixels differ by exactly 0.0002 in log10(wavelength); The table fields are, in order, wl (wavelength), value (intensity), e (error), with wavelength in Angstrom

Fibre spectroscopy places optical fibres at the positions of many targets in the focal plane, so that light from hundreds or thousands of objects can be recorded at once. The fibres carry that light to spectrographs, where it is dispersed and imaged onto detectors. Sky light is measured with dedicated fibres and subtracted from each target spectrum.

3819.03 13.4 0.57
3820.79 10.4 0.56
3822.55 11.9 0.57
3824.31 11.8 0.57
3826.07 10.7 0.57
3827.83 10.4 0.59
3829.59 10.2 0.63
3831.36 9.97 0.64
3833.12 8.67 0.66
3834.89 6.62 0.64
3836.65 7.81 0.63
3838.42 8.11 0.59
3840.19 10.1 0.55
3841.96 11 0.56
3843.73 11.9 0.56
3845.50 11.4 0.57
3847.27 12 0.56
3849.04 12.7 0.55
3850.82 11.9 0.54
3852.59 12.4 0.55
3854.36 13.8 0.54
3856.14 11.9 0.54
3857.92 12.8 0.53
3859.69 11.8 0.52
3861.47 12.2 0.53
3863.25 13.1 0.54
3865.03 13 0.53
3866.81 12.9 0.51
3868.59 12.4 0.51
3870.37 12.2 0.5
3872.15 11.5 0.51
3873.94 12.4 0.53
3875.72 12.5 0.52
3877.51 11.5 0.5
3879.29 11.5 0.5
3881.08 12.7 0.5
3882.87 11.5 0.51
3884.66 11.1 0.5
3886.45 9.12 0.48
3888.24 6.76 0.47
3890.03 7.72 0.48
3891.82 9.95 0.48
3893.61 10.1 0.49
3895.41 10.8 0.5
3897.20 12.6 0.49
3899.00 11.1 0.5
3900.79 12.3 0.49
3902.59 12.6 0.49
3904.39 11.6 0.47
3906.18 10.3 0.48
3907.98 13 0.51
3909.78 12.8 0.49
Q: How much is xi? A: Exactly -5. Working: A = 11.85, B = 11.9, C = 12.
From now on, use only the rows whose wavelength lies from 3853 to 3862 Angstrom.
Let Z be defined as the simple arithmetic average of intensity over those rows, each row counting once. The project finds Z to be 12.5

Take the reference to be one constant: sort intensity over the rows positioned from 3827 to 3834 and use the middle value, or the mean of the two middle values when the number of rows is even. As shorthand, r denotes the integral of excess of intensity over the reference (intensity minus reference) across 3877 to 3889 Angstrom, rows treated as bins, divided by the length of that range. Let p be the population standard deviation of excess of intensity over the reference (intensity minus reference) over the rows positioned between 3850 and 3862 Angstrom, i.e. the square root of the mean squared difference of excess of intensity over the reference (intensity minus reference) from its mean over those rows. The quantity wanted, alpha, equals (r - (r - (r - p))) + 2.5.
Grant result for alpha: 2.4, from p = 0.66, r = 0.5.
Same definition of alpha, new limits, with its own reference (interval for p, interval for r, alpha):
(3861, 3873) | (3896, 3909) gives 3.8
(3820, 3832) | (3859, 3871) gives 4.2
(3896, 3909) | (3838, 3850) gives 2.7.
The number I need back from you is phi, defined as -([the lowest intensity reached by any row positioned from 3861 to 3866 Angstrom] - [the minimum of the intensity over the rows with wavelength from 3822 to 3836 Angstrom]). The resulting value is -6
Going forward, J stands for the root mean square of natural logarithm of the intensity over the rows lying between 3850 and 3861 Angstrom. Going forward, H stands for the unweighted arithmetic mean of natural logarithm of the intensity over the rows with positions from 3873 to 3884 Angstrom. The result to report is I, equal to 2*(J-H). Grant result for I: 0.07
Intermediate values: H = 2.49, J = 2.52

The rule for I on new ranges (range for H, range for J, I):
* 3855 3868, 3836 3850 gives -0.34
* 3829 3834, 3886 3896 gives -0.12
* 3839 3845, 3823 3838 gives -0.30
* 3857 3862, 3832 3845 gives -0.60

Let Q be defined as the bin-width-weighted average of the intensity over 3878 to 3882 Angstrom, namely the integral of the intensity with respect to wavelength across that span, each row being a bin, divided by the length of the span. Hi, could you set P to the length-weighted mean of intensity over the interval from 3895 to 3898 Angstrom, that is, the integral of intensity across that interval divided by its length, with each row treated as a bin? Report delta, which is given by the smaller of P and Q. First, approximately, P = 11.8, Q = 12.0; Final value 12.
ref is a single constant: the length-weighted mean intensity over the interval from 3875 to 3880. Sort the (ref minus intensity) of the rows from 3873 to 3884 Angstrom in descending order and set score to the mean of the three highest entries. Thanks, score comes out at 0.3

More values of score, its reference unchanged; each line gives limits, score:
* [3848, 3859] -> -0.2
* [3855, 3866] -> -0.1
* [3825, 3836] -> 3.4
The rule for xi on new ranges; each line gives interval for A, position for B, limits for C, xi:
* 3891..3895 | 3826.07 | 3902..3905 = -14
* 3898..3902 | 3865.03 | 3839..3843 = 31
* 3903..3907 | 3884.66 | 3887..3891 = 41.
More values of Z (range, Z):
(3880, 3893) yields 9.8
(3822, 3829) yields 11.2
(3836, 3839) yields 8.0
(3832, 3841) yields 8.3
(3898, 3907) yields 11.6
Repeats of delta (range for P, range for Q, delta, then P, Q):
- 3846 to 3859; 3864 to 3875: 12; 12.5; 12.4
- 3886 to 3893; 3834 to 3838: 7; 8.4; 7.3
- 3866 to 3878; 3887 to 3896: 9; 12.2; 9.0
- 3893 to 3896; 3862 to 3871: 10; 10.4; 12.7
